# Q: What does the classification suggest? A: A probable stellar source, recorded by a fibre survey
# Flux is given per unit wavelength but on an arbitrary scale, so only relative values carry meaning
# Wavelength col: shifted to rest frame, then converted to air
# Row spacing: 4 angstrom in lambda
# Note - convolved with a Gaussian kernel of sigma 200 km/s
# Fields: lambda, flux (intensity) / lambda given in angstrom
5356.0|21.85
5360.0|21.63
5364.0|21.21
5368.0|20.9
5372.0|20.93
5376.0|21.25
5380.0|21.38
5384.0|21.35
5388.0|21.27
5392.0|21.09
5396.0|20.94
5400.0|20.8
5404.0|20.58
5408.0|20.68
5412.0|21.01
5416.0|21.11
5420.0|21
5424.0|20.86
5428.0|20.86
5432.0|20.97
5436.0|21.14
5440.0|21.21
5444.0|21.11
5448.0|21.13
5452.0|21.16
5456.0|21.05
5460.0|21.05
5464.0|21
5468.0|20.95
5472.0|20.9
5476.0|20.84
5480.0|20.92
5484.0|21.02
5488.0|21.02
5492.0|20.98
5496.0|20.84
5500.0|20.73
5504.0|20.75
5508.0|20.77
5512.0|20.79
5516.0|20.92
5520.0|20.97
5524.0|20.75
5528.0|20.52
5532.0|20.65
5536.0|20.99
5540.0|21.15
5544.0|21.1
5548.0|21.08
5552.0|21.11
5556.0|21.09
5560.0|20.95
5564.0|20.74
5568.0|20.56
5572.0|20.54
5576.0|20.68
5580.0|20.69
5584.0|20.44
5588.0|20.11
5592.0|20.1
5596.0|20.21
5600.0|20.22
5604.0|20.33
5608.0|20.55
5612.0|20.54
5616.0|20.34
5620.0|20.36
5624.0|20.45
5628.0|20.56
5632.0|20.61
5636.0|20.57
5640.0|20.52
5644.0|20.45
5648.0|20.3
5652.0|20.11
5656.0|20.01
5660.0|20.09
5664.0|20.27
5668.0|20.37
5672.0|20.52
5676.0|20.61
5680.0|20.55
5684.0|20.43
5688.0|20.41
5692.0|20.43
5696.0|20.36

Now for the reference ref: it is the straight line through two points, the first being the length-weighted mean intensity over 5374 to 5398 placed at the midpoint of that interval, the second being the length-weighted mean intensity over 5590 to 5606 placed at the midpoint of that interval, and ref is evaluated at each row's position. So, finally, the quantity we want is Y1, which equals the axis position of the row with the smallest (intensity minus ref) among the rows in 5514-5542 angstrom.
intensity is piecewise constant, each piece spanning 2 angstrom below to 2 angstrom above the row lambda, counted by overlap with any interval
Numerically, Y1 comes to 5528.0 angstrom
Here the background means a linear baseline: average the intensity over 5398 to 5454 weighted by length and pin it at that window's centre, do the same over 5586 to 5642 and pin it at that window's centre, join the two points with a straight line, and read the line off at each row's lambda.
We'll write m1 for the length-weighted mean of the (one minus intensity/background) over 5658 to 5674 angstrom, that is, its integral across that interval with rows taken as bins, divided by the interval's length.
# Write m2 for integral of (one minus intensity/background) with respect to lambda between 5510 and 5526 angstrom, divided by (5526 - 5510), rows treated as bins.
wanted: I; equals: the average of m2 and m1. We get -0.006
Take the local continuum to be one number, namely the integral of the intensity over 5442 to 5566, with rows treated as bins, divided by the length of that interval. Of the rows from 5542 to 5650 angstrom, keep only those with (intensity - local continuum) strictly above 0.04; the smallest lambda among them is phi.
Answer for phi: 5544.0 angstrom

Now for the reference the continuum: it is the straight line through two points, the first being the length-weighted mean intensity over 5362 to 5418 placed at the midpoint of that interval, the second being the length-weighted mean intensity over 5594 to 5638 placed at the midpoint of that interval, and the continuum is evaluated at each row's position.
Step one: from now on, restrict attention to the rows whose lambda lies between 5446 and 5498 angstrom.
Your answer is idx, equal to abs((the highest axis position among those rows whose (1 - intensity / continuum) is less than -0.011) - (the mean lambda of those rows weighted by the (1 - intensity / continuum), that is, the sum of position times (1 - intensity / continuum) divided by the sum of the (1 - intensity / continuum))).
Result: 18.1 angstrom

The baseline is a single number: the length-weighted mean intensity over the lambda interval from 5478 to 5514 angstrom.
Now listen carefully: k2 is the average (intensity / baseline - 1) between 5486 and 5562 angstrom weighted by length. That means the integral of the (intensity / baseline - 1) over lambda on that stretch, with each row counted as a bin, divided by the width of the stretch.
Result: 0.002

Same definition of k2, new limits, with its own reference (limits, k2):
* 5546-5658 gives -0.017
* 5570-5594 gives -0.021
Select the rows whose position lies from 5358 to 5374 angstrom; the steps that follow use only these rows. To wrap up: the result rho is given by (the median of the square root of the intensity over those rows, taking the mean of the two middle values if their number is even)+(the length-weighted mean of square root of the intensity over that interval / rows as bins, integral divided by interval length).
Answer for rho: 9.19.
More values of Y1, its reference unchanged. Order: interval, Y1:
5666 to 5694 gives 5668.0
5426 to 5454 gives 5428.0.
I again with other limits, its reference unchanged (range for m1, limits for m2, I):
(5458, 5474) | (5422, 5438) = -0.003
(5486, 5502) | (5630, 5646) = -0.009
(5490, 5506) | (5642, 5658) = 0.000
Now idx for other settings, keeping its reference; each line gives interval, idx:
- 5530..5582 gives 8.7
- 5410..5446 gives 4.0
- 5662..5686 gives 2.7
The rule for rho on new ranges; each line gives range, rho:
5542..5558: 9.19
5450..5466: 9.18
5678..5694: 9.04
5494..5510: 9.11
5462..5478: 9.15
